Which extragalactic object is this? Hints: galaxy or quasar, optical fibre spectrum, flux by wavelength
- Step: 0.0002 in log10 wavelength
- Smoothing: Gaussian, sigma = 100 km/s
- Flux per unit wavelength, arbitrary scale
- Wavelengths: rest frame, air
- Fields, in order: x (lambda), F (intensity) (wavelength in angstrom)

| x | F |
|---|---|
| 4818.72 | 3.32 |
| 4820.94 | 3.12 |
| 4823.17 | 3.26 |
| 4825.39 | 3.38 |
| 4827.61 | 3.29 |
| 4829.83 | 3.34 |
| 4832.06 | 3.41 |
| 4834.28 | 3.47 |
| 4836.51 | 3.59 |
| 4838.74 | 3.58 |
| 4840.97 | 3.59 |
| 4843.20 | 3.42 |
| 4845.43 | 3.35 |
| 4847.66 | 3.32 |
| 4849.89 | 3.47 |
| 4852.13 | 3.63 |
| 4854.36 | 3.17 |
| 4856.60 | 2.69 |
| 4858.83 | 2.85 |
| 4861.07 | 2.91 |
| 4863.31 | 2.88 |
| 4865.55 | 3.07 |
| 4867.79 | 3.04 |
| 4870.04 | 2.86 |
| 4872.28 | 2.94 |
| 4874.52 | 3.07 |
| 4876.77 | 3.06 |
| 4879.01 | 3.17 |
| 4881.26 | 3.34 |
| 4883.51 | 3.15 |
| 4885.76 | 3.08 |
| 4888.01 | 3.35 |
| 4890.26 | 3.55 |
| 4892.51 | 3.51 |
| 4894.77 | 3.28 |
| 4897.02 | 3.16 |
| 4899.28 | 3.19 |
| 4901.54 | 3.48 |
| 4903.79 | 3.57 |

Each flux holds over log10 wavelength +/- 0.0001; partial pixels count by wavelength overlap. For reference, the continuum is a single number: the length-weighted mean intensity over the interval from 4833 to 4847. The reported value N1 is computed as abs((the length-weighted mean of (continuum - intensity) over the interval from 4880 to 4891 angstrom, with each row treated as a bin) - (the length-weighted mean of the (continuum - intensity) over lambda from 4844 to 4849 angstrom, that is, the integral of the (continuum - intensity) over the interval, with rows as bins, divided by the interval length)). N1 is 0.06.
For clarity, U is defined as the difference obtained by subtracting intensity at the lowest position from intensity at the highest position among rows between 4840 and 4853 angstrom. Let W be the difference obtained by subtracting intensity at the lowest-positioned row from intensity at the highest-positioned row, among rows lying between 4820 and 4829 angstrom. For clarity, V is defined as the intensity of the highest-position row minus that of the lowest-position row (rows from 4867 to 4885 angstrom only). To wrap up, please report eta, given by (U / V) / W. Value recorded 2.1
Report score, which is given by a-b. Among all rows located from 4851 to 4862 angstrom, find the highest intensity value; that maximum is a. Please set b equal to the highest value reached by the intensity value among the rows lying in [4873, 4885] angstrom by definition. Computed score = 0.29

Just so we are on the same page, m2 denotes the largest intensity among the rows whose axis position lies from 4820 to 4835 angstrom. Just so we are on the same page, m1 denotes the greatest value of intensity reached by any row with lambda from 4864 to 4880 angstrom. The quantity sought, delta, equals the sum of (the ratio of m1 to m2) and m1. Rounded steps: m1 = 3.17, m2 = 3.47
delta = 4.08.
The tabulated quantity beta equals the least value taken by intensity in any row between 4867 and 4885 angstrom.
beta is 2.86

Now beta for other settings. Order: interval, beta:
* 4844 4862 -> 2.69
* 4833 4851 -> 3.32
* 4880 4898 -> 3.08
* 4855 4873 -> 2.69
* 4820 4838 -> 3.12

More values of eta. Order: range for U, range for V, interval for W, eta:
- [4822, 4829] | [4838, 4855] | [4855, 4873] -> -0.3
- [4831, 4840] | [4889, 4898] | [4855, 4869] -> -1.2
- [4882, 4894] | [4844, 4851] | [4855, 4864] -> 15.8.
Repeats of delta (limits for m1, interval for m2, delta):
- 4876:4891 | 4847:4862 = 4.53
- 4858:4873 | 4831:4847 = 3.93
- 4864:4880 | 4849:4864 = 4.04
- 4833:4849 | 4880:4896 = 4.60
